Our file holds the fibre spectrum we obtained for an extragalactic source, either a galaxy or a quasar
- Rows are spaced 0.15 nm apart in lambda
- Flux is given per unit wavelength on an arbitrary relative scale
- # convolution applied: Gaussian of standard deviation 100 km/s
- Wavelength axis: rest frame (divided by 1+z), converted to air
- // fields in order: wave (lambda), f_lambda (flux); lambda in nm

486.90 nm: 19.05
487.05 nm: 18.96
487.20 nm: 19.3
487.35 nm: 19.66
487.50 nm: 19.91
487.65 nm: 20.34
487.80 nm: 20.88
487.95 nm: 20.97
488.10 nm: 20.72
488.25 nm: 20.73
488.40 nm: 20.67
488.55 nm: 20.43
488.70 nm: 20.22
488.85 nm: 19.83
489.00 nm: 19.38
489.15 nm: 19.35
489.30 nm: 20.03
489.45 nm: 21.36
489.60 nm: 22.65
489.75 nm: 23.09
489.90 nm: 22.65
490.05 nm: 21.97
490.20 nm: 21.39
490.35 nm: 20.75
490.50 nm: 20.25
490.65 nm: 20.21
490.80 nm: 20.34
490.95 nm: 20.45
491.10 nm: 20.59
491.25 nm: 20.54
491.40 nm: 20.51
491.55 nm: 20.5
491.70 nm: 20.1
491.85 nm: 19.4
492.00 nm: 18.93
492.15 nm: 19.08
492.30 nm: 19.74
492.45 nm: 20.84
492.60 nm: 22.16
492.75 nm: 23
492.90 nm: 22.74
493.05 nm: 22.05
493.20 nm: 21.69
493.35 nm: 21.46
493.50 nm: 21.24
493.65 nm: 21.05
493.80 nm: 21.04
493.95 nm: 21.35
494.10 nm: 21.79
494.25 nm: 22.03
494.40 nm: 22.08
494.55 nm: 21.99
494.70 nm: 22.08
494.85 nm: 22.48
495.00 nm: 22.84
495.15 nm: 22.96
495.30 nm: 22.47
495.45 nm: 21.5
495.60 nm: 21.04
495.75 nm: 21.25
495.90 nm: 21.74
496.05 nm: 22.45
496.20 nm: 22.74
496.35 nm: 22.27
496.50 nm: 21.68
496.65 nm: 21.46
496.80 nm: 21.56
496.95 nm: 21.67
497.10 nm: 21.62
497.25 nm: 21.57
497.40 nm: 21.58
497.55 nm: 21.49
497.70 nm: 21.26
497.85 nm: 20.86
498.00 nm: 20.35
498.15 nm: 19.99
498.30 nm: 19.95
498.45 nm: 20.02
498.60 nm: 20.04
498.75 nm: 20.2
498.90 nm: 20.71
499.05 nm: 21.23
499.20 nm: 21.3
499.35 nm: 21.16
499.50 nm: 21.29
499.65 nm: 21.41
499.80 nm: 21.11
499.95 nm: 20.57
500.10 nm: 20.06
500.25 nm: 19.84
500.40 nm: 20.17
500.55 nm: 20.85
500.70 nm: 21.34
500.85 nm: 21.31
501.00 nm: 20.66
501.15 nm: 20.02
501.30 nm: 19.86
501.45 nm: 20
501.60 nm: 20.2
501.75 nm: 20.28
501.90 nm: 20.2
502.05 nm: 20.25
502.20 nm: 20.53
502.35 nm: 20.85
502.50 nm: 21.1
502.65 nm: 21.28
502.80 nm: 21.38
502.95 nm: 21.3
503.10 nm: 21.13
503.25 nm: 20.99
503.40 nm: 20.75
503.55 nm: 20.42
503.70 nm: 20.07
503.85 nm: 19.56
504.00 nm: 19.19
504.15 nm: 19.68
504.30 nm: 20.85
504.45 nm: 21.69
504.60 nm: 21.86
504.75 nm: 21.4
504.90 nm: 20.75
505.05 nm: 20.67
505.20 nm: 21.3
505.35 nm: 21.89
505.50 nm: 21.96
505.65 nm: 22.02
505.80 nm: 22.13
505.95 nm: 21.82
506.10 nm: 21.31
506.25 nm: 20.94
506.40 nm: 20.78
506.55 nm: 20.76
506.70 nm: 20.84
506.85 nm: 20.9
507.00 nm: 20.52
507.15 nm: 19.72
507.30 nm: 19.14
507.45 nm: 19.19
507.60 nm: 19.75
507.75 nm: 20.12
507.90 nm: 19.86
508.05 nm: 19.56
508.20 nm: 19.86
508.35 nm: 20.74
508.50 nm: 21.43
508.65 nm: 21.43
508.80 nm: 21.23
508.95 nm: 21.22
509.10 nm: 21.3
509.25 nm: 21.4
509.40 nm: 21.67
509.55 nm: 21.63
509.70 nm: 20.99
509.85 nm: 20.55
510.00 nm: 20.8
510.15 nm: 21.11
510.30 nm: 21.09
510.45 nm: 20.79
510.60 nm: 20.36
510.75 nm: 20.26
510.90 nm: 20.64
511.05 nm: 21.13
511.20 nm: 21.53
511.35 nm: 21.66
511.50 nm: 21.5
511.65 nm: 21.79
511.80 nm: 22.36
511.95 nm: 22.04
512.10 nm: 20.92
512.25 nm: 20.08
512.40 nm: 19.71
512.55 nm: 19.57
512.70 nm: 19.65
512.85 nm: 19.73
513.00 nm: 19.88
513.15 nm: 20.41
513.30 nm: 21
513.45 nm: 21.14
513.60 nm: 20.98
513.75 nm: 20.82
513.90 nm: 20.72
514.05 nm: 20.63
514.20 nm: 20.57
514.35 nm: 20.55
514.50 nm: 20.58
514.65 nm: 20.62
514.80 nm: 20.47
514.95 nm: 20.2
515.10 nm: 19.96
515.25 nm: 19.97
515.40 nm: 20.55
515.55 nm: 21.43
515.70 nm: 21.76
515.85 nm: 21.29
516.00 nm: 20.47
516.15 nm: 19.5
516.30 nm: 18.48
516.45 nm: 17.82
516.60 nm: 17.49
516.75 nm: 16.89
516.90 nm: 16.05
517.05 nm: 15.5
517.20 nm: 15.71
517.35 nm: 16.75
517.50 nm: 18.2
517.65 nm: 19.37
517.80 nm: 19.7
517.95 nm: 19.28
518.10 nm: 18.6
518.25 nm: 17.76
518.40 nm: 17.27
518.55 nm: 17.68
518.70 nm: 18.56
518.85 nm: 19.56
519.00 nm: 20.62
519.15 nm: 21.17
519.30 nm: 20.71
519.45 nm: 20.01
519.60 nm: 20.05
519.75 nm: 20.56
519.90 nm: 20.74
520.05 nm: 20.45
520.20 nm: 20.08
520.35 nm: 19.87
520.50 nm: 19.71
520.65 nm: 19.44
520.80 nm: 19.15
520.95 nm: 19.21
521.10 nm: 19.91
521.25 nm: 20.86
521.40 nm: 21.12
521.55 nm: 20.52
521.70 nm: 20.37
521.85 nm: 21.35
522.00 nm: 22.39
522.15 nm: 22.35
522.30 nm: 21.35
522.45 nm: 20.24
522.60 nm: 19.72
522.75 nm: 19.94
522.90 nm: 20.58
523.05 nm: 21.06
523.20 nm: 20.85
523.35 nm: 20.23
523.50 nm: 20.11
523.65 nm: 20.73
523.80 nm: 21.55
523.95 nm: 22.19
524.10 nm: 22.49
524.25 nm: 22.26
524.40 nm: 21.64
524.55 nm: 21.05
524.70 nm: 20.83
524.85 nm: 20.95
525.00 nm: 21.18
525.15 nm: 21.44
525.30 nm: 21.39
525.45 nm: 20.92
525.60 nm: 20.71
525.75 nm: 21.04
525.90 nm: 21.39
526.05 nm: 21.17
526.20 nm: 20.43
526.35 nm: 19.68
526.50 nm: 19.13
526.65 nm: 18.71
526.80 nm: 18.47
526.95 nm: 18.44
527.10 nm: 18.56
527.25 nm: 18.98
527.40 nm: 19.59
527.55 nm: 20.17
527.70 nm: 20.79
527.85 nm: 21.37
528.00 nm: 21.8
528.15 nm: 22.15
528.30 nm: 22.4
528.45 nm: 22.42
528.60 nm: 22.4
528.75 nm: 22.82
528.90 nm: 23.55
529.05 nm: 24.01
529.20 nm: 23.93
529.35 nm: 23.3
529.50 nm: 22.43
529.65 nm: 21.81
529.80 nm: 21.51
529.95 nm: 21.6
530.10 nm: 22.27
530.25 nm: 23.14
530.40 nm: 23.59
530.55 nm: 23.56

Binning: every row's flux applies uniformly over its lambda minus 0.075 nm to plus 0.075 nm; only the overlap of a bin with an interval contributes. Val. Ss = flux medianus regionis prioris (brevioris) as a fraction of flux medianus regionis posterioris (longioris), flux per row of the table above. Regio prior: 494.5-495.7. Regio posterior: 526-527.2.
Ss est 1.18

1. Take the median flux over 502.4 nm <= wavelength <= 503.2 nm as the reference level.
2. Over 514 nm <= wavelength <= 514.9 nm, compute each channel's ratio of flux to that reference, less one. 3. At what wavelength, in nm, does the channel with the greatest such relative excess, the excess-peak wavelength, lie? 514.05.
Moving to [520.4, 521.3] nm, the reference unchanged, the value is 521.25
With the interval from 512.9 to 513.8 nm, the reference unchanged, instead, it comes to 513.45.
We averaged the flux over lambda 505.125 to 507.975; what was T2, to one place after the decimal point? 20.8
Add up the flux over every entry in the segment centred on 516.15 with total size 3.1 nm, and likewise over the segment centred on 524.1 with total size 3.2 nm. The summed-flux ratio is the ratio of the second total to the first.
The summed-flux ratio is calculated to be 1.11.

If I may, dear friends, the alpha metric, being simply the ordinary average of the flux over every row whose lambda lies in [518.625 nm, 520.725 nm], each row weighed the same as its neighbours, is 20.1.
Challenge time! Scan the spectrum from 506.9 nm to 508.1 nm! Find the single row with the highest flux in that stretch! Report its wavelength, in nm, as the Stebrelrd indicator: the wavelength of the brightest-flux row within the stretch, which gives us 507.00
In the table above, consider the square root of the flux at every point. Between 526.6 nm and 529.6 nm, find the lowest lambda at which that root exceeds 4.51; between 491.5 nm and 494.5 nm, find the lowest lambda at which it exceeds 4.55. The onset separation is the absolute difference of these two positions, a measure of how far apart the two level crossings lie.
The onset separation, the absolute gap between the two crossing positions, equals 35.25 nm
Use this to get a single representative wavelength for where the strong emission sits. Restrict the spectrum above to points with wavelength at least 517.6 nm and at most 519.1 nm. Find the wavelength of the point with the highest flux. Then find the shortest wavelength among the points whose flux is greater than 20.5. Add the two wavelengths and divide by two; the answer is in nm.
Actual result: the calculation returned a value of 519.00 nm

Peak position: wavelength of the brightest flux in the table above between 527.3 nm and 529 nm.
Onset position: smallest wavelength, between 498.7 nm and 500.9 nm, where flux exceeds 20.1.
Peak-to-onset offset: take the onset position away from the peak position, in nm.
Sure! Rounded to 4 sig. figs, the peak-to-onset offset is 30.15 nm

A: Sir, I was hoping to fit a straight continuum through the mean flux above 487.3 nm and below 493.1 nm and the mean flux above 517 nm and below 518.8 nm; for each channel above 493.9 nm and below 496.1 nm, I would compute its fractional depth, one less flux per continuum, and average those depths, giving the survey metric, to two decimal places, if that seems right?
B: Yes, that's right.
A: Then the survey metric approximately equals -0.09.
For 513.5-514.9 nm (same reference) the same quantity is -0.13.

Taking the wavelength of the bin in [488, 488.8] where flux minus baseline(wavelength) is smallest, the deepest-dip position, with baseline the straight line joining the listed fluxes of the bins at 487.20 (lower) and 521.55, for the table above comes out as 488.70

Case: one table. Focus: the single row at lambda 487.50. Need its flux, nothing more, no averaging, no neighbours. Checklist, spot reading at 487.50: 19.91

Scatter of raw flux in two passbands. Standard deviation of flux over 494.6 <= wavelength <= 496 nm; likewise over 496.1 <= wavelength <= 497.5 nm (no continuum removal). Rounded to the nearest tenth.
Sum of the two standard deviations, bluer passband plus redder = 1.1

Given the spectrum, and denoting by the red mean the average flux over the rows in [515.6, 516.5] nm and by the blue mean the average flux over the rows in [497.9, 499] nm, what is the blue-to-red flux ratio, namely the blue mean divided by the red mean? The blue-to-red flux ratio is 1.01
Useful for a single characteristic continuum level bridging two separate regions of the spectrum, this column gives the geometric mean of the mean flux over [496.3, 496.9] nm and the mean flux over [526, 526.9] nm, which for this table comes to 20.6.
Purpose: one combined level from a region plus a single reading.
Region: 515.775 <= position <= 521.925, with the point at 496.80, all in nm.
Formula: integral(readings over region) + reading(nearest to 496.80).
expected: 140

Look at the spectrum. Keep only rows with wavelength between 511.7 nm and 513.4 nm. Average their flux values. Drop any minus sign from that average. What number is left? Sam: 20.5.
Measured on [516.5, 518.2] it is 17.6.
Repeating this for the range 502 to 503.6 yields 20.9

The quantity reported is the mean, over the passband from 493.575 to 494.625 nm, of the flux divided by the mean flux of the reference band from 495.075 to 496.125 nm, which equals 0.986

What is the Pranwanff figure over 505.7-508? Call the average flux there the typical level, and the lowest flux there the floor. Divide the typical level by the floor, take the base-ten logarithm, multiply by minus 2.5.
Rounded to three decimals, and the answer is -0.076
